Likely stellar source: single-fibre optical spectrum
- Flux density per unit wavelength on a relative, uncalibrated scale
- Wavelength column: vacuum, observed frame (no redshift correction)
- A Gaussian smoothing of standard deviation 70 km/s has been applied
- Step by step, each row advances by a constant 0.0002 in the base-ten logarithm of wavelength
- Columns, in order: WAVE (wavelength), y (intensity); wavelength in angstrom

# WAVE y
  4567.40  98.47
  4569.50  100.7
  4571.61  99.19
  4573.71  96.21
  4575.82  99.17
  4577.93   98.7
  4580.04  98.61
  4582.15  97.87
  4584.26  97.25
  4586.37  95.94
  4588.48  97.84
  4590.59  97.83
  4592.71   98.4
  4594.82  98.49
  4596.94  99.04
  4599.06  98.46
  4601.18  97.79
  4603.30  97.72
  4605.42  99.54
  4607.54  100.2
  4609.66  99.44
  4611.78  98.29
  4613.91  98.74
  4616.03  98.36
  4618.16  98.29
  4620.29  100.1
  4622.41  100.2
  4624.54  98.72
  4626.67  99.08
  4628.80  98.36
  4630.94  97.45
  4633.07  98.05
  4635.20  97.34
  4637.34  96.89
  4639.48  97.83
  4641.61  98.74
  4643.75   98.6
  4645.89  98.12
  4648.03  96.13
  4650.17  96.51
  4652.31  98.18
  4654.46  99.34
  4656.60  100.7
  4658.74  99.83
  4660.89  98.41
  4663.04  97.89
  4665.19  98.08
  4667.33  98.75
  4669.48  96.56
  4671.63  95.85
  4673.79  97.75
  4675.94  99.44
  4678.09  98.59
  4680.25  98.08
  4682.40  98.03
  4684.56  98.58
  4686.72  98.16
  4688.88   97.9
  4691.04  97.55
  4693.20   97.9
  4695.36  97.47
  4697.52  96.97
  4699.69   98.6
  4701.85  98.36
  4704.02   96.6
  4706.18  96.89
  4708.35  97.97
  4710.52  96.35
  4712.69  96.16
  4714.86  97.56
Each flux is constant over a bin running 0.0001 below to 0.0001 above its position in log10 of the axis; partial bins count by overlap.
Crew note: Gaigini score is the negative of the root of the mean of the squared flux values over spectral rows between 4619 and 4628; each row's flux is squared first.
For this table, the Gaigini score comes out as -99.5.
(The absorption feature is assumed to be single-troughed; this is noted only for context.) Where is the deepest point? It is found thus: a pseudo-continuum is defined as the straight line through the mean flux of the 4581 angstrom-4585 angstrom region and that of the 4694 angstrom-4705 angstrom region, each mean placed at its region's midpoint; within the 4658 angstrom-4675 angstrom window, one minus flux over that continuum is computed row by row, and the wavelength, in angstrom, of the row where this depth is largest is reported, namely 4671.63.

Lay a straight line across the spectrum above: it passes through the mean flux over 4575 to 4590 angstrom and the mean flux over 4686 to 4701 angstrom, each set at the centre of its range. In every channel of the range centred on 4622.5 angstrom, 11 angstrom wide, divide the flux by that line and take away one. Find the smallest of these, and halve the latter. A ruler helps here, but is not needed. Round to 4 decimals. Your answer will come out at 0.0021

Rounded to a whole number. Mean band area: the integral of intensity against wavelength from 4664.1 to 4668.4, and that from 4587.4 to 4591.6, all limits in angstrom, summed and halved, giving 418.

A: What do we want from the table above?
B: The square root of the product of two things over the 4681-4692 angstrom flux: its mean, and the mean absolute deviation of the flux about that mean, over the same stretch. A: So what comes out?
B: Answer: 5.1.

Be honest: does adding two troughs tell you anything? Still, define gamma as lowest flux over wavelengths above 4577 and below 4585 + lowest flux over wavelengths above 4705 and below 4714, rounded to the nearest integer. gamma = 193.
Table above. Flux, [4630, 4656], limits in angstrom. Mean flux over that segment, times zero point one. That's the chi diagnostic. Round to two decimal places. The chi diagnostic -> 9.78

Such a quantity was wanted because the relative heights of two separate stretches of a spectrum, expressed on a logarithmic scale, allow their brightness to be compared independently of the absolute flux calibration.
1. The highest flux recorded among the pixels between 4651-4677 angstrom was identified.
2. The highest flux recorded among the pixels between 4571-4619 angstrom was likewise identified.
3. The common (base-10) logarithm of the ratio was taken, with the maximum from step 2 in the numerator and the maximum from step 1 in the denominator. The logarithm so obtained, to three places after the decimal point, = -0.002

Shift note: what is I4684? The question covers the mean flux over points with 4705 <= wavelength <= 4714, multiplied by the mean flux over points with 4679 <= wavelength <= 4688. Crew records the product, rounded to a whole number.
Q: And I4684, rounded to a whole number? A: 9511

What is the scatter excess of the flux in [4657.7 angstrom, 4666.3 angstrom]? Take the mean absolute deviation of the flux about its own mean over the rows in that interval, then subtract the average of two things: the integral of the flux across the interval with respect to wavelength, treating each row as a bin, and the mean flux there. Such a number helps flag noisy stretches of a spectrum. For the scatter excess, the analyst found -472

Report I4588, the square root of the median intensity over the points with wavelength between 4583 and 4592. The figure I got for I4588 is 9.88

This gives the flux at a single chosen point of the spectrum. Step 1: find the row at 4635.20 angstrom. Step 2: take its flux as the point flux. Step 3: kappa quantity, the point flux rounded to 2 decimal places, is 97.34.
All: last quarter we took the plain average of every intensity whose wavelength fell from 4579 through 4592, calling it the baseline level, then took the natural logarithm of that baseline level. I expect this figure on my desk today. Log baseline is 4.58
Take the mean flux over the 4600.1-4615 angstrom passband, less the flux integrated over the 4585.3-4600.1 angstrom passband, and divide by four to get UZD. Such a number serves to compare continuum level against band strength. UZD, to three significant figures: -338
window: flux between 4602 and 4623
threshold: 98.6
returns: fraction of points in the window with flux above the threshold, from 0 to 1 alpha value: 0.6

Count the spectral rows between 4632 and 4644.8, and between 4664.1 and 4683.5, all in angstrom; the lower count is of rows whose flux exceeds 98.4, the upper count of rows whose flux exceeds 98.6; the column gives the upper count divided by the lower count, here 1.00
